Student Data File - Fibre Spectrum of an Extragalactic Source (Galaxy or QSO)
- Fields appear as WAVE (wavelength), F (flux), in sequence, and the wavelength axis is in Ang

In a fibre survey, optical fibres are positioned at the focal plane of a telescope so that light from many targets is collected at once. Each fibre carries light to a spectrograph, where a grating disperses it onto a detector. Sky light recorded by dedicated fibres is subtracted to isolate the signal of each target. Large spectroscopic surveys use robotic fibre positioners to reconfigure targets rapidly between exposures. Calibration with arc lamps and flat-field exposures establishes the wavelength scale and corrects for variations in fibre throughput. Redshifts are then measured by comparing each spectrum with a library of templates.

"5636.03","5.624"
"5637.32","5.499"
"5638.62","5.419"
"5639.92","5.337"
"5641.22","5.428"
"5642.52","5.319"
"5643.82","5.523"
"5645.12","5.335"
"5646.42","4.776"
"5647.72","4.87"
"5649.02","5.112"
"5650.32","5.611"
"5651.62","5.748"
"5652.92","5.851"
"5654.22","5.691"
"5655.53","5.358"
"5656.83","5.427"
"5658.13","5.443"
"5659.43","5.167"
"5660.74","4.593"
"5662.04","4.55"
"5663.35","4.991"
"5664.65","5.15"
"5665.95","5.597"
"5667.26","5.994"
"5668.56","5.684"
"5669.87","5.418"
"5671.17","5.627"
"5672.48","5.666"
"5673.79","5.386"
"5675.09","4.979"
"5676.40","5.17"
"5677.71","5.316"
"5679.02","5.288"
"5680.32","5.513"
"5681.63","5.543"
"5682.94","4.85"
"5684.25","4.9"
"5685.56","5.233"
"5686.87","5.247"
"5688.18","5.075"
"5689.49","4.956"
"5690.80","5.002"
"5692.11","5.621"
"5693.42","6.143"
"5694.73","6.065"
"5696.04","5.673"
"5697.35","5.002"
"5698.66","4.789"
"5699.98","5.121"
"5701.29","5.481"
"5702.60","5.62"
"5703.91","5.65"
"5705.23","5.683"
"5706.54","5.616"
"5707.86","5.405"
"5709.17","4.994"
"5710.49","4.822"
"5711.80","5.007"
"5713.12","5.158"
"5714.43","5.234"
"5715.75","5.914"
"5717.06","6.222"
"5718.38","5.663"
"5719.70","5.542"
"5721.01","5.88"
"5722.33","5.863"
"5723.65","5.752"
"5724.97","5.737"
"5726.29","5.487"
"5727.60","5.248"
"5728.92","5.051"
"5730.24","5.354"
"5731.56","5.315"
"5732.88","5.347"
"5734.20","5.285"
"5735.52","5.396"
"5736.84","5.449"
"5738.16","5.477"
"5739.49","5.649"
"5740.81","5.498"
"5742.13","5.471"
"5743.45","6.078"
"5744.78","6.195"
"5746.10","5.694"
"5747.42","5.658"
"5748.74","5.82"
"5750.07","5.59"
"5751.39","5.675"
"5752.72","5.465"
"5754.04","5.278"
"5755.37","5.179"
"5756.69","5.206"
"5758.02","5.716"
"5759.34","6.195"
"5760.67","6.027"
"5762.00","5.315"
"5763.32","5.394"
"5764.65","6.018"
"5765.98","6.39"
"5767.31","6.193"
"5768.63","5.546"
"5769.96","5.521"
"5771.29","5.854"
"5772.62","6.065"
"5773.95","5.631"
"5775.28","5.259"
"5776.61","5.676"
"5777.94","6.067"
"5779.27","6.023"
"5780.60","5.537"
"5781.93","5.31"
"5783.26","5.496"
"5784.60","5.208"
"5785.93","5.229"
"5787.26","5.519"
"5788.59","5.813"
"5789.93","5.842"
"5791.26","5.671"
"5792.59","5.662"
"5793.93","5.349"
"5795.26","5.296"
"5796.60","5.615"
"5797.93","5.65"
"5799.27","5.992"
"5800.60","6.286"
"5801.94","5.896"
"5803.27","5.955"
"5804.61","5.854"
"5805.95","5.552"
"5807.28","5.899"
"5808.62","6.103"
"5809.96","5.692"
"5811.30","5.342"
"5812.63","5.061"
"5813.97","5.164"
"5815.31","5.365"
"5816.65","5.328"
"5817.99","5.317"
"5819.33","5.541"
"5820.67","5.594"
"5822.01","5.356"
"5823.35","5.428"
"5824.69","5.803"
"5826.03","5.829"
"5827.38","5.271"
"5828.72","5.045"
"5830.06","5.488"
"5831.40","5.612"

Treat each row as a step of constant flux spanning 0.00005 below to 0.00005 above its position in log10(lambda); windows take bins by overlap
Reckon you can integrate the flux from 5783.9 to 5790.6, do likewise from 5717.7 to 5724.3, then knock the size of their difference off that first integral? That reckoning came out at 36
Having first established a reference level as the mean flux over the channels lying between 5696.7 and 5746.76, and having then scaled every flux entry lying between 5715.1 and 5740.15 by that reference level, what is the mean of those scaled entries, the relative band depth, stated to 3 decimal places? 1.015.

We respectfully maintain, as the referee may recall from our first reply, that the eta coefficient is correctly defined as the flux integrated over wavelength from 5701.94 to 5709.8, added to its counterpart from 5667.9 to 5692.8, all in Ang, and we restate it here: 175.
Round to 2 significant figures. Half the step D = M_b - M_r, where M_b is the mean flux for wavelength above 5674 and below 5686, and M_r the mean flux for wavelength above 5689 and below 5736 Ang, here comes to -0.12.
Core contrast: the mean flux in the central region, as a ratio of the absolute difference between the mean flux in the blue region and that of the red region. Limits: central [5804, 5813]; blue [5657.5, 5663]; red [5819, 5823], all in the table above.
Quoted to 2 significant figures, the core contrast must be 10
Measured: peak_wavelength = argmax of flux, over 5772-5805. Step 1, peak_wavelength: 5800.60 Ang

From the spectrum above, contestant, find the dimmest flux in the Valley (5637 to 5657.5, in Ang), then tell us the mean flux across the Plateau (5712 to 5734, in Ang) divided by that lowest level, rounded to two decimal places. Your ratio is 1.16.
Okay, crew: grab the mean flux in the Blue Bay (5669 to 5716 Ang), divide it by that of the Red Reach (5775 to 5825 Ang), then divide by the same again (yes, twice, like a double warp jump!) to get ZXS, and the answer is 0.170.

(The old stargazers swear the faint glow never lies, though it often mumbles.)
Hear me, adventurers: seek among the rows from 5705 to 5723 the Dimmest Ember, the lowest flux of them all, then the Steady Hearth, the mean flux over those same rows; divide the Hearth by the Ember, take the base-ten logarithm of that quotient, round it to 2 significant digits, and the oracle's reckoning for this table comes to 0.057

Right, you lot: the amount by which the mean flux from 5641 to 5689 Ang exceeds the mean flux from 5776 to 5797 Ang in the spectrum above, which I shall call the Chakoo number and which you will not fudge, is -0.27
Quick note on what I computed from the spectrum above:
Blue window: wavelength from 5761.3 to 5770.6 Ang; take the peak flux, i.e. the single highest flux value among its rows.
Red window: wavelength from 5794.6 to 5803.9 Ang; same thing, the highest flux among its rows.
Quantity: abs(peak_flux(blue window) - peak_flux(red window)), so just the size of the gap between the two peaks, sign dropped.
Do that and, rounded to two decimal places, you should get 0.10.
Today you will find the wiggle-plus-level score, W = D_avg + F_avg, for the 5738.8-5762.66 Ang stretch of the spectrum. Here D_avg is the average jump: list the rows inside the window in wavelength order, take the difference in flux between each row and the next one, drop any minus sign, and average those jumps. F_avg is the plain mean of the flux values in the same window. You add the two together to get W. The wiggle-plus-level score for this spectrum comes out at 5.90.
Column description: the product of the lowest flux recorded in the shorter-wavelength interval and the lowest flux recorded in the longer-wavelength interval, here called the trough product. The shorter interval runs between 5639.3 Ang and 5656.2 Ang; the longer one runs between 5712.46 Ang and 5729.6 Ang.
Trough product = 24.1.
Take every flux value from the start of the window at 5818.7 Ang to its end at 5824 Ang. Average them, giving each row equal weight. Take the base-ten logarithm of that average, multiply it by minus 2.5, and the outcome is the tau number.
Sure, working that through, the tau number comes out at -1.85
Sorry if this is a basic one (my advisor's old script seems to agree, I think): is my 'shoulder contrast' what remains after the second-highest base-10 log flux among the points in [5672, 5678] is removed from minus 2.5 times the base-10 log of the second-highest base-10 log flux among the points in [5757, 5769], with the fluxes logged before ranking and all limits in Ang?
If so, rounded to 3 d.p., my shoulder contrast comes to -0.478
